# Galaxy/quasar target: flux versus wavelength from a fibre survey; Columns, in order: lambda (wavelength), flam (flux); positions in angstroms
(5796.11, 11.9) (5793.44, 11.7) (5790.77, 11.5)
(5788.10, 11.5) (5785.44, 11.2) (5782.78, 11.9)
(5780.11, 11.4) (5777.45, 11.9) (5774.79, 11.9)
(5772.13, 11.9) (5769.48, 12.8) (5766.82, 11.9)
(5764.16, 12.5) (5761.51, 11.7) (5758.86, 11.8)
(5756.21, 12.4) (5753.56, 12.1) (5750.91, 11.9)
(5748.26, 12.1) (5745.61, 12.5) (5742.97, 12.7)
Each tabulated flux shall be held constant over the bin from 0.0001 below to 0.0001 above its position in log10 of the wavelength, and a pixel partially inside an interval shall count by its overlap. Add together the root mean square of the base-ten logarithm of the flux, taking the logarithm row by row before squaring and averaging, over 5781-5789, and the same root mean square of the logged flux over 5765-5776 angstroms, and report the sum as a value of 2.145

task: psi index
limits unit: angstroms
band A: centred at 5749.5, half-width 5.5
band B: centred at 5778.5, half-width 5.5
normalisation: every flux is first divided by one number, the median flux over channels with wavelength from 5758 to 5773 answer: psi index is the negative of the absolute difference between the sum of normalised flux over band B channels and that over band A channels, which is -0.13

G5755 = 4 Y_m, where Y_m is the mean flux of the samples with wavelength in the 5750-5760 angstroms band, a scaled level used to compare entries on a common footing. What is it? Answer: 48.2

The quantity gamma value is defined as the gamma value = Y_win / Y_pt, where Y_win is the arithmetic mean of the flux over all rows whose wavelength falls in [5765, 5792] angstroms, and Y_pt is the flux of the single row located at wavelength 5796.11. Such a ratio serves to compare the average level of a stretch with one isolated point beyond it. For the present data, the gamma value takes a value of 0.99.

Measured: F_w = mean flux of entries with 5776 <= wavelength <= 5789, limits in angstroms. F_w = 11.6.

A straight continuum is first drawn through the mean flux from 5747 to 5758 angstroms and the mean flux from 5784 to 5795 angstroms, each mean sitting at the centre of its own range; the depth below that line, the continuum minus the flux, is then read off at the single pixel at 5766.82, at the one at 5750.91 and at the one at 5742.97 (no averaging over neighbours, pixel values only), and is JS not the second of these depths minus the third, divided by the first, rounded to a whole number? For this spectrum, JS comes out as -22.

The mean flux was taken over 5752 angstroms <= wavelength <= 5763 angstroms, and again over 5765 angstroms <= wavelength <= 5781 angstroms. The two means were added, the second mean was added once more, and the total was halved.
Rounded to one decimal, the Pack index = 18.0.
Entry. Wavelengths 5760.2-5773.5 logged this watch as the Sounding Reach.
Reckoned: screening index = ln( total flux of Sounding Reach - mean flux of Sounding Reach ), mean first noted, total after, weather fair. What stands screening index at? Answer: 3.88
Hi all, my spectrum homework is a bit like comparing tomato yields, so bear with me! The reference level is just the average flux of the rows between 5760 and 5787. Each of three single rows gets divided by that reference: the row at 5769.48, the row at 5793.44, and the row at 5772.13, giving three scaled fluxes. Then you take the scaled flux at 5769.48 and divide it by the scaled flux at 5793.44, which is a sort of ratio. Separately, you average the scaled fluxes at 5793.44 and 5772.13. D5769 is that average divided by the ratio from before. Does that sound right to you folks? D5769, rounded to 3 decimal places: 0.906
